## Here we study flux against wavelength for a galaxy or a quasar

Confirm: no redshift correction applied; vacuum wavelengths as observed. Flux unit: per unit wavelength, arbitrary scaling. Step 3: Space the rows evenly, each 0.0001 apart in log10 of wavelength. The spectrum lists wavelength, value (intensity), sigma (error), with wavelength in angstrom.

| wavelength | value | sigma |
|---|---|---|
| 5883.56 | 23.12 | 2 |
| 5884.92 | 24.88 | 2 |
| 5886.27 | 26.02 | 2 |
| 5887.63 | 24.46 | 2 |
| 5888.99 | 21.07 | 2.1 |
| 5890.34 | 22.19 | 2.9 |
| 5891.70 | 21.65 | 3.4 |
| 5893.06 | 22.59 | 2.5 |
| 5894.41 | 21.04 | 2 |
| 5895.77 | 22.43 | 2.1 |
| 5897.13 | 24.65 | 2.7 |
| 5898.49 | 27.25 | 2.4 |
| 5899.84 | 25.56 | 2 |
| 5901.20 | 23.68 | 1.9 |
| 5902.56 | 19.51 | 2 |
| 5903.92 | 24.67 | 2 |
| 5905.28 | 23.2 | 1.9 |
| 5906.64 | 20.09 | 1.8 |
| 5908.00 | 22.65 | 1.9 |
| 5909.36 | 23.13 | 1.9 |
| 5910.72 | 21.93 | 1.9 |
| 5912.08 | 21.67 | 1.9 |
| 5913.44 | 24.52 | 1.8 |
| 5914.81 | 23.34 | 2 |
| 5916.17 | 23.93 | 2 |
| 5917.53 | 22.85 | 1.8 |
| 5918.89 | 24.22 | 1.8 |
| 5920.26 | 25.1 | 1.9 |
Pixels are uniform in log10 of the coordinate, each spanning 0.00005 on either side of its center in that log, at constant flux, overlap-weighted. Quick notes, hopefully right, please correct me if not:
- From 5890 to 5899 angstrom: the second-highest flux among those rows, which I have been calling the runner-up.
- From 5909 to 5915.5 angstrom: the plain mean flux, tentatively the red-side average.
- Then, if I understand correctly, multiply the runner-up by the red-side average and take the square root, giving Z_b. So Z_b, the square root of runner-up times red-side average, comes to 23.8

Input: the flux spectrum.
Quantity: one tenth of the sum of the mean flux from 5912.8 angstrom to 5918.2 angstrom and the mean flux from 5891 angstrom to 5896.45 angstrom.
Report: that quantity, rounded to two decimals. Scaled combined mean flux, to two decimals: 4.56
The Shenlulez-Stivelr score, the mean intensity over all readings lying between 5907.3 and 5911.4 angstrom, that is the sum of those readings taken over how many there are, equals 22.6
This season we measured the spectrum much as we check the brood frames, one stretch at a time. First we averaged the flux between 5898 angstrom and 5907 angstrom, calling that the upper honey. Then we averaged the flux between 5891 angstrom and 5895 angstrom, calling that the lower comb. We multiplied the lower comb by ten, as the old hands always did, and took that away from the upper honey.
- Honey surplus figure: -194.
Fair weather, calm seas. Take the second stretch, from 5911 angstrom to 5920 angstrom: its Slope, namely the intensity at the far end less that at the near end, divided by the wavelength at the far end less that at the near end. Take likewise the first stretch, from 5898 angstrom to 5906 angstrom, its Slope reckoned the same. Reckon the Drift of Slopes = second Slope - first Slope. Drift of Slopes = 0.97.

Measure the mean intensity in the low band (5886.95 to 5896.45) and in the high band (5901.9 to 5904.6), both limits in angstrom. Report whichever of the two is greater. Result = 22.2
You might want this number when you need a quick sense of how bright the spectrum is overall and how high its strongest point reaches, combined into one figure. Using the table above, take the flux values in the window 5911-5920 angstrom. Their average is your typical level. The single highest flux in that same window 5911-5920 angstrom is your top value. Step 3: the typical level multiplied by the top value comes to 574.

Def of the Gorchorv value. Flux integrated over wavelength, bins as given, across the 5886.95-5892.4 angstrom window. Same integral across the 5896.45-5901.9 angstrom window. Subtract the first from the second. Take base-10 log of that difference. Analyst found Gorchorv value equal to 1.21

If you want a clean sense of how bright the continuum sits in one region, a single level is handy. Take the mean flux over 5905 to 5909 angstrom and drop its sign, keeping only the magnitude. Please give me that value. 22.0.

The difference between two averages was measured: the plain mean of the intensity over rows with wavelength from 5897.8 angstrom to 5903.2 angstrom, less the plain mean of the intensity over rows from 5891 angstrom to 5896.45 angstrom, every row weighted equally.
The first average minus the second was 2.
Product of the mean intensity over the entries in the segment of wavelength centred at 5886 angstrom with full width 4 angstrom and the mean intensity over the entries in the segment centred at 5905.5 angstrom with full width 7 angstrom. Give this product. 553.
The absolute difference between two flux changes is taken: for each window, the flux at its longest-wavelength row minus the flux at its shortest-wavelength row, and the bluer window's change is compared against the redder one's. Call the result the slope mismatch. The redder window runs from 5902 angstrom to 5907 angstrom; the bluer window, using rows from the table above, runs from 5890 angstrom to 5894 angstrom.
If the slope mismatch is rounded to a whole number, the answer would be 0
